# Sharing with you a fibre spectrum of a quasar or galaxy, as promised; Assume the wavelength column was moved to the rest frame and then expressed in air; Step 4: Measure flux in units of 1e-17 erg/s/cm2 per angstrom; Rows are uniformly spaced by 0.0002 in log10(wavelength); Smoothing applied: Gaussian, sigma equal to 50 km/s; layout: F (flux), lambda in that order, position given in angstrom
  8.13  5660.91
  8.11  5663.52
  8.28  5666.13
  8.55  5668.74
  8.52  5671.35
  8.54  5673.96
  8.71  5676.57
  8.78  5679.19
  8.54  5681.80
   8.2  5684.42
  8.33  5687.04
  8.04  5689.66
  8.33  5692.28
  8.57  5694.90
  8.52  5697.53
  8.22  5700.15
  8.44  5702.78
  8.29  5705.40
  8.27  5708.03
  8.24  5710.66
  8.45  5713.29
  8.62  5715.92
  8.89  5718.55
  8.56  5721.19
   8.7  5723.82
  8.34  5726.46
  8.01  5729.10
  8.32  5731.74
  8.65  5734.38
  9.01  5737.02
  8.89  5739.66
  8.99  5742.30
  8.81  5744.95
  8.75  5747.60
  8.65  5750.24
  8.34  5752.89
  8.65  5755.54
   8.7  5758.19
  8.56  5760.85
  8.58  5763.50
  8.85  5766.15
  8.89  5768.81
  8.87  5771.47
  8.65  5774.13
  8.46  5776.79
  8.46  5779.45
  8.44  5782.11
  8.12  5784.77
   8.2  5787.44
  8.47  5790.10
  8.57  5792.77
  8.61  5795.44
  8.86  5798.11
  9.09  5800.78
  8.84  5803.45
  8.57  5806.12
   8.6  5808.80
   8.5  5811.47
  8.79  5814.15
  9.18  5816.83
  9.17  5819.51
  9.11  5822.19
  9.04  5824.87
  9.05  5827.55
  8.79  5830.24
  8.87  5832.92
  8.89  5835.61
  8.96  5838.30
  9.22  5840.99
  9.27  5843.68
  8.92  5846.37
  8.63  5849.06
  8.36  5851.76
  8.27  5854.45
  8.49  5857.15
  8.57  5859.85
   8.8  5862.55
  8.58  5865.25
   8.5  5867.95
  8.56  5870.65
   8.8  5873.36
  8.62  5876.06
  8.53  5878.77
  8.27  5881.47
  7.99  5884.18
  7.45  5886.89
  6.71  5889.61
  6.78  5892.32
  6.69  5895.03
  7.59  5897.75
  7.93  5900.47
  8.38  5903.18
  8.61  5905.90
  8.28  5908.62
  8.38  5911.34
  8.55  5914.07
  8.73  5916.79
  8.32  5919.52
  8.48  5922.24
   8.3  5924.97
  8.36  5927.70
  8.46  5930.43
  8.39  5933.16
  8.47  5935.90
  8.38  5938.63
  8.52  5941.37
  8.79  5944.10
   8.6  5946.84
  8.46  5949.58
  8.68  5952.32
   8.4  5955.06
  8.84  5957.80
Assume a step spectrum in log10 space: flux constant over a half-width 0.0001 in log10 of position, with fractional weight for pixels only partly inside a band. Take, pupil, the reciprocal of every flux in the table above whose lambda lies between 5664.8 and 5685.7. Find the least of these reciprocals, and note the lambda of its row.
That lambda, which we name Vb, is 5679.19 angstrom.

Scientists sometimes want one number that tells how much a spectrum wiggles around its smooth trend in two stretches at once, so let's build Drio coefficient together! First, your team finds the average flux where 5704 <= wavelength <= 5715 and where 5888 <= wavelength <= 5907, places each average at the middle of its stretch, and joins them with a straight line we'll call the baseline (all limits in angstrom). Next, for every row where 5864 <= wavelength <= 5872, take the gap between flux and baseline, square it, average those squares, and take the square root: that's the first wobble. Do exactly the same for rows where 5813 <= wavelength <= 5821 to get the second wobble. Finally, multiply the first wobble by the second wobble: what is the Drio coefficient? 1.1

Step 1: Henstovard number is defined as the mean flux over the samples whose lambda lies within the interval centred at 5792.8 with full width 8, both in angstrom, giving 8.55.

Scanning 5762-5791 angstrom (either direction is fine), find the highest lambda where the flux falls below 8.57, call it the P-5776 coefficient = 5790.10 angstrom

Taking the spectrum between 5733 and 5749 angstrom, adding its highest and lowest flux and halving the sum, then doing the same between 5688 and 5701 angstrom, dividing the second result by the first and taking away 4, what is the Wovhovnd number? -3.06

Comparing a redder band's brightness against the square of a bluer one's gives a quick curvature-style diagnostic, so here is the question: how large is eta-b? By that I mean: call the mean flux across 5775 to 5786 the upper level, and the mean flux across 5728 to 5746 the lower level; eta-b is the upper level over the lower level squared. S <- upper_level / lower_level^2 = 0.111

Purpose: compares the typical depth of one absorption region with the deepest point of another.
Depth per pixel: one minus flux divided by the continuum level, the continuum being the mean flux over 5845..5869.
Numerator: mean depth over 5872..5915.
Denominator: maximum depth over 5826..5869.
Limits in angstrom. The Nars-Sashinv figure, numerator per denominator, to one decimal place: 2.0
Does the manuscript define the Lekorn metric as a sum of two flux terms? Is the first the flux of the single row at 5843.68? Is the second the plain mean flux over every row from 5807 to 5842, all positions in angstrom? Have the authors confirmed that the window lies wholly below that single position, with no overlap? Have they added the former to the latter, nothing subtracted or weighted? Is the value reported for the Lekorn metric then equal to 18.2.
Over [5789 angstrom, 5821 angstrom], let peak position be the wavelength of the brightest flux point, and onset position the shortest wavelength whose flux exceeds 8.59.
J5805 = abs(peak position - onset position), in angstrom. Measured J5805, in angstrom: 21.4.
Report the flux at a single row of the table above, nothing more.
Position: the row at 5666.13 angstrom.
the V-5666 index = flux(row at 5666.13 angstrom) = 8.28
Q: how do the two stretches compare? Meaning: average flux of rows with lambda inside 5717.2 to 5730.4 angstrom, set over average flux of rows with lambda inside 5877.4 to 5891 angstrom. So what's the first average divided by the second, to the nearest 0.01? 1.09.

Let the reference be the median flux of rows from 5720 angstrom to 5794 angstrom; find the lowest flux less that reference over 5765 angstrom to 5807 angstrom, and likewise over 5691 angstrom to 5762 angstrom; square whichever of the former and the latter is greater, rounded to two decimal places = 0.25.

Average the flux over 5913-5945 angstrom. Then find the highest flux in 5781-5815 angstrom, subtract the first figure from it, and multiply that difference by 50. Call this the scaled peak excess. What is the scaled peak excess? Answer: 31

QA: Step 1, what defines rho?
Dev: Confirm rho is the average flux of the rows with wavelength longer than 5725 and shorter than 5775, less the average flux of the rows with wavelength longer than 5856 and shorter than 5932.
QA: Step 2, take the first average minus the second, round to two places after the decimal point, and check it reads 0.45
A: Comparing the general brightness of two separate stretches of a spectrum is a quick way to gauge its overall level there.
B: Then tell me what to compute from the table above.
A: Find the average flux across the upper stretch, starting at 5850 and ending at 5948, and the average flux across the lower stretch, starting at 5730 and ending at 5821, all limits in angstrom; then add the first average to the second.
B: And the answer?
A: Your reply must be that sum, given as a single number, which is 16.94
